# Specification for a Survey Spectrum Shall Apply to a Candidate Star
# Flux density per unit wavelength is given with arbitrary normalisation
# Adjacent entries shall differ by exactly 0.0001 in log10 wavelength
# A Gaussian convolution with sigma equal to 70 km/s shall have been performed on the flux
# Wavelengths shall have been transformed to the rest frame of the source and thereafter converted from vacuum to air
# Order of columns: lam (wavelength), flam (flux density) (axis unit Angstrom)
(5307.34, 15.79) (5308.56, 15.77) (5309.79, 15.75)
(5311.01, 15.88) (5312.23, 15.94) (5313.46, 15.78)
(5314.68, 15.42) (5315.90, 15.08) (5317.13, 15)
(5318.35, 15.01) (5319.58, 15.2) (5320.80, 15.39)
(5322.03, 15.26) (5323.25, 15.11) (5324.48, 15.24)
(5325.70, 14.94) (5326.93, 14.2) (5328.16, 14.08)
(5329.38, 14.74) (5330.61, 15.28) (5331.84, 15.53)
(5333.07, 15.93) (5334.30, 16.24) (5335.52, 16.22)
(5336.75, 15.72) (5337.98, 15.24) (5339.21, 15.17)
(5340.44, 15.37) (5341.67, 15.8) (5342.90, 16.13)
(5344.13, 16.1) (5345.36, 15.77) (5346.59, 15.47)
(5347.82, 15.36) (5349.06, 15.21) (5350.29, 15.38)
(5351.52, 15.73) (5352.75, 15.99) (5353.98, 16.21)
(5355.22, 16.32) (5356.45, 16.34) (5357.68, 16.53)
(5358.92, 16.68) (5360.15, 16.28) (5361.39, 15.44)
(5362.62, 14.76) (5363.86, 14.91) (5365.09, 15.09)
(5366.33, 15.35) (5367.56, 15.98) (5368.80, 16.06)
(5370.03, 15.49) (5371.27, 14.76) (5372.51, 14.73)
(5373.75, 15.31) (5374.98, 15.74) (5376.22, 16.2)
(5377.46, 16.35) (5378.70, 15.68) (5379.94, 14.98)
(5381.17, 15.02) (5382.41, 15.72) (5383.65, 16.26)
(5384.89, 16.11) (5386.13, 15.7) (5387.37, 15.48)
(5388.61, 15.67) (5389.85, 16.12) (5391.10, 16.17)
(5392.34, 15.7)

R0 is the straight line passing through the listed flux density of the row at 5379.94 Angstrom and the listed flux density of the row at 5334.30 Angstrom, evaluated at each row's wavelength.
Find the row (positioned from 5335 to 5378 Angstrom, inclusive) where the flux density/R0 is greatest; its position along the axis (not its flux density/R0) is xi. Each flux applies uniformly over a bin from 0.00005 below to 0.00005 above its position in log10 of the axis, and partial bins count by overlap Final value 5377.46 Angstrom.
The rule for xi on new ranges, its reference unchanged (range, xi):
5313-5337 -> 5335.52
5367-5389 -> 5383.65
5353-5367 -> 5358.92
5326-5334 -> 5333.07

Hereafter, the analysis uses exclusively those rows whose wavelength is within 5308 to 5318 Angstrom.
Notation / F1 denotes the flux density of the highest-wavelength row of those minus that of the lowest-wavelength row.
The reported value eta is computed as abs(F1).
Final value 0.77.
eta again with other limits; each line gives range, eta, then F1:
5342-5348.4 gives 0.77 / -0.8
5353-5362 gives 0.77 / -0.8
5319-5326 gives 0.26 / -0.3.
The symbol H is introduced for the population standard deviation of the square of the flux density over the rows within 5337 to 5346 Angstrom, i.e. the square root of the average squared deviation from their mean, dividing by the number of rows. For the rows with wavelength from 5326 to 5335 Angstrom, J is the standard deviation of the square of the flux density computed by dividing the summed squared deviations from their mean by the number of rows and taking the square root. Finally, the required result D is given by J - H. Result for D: 12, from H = 11.5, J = 23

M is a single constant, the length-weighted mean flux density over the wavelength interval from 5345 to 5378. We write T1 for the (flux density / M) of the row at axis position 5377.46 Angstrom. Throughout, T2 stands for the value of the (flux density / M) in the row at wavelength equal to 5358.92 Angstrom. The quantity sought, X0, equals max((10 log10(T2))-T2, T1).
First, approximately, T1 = 1.04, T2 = 1.06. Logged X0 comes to 1.04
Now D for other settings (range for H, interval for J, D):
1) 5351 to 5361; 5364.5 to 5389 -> 6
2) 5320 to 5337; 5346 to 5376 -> -1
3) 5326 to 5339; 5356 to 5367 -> 0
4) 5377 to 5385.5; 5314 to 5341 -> -1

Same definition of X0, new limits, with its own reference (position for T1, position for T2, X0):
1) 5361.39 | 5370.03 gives 0.98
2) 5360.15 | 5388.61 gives 1.04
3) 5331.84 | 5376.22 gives 0.99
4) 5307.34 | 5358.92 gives 1.01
